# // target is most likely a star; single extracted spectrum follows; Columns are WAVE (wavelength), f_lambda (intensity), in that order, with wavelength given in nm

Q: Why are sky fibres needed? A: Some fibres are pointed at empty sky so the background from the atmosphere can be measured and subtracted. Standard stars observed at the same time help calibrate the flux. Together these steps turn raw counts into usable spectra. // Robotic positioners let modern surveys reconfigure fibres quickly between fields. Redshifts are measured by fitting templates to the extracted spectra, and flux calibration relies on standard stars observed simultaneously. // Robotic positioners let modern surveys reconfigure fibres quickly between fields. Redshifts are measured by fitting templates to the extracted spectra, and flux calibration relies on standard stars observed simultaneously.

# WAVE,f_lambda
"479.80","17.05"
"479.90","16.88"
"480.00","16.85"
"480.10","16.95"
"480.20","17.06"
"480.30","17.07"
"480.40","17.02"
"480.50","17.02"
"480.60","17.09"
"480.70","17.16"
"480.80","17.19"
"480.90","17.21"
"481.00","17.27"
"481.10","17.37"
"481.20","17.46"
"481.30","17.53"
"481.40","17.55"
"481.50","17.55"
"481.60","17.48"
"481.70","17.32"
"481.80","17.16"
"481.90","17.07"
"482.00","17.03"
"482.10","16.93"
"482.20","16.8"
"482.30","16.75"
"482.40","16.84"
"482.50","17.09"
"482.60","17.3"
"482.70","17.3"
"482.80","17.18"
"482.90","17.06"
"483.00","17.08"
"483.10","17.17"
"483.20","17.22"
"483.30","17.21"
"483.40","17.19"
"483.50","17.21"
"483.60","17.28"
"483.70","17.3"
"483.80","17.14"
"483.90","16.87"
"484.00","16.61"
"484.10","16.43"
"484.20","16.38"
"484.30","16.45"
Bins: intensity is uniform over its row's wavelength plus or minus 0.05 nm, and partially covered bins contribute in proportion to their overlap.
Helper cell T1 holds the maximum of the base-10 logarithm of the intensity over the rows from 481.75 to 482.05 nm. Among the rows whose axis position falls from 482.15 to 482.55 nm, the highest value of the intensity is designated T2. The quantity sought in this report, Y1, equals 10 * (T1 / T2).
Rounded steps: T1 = 1.23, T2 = 17.09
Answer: 0.722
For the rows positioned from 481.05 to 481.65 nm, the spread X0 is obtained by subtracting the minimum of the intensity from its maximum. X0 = 0.18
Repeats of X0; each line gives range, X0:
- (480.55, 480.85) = 0.10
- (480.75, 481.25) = 0.27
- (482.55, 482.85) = 0.12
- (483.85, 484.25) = 0.49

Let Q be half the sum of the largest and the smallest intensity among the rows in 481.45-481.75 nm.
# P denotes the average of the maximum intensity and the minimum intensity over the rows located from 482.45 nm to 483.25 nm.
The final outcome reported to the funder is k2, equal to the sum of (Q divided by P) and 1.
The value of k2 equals 2.01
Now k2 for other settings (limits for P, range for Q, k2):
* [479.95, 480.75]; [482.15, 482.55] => 2.00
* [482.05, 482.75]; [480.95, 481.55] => 2.02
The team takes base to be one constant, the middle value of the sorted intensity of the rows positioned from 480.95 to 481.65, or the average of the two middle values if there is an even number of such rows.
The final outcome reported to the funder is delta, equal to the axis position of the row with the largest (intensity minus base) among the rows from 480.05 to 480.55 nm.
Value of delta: 480.30 nm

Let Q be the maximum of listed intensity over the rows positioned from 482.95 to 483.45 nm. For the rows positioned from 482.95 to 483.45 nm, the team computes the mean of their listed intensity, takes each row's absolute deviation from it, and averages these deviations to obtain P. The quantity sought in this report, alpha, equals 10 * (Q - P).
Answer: 172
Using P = 0.04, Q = 17.22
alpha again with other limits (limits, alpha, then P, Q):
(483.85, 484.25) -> 167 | 0.17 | 16.87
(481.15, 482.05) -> 174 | 0.18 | 17.55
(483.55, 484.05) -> 171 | 0.24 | 17.3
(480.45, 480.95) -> 171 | 0.06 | 17.21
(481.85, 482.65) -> 172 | 0.15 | 17.3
